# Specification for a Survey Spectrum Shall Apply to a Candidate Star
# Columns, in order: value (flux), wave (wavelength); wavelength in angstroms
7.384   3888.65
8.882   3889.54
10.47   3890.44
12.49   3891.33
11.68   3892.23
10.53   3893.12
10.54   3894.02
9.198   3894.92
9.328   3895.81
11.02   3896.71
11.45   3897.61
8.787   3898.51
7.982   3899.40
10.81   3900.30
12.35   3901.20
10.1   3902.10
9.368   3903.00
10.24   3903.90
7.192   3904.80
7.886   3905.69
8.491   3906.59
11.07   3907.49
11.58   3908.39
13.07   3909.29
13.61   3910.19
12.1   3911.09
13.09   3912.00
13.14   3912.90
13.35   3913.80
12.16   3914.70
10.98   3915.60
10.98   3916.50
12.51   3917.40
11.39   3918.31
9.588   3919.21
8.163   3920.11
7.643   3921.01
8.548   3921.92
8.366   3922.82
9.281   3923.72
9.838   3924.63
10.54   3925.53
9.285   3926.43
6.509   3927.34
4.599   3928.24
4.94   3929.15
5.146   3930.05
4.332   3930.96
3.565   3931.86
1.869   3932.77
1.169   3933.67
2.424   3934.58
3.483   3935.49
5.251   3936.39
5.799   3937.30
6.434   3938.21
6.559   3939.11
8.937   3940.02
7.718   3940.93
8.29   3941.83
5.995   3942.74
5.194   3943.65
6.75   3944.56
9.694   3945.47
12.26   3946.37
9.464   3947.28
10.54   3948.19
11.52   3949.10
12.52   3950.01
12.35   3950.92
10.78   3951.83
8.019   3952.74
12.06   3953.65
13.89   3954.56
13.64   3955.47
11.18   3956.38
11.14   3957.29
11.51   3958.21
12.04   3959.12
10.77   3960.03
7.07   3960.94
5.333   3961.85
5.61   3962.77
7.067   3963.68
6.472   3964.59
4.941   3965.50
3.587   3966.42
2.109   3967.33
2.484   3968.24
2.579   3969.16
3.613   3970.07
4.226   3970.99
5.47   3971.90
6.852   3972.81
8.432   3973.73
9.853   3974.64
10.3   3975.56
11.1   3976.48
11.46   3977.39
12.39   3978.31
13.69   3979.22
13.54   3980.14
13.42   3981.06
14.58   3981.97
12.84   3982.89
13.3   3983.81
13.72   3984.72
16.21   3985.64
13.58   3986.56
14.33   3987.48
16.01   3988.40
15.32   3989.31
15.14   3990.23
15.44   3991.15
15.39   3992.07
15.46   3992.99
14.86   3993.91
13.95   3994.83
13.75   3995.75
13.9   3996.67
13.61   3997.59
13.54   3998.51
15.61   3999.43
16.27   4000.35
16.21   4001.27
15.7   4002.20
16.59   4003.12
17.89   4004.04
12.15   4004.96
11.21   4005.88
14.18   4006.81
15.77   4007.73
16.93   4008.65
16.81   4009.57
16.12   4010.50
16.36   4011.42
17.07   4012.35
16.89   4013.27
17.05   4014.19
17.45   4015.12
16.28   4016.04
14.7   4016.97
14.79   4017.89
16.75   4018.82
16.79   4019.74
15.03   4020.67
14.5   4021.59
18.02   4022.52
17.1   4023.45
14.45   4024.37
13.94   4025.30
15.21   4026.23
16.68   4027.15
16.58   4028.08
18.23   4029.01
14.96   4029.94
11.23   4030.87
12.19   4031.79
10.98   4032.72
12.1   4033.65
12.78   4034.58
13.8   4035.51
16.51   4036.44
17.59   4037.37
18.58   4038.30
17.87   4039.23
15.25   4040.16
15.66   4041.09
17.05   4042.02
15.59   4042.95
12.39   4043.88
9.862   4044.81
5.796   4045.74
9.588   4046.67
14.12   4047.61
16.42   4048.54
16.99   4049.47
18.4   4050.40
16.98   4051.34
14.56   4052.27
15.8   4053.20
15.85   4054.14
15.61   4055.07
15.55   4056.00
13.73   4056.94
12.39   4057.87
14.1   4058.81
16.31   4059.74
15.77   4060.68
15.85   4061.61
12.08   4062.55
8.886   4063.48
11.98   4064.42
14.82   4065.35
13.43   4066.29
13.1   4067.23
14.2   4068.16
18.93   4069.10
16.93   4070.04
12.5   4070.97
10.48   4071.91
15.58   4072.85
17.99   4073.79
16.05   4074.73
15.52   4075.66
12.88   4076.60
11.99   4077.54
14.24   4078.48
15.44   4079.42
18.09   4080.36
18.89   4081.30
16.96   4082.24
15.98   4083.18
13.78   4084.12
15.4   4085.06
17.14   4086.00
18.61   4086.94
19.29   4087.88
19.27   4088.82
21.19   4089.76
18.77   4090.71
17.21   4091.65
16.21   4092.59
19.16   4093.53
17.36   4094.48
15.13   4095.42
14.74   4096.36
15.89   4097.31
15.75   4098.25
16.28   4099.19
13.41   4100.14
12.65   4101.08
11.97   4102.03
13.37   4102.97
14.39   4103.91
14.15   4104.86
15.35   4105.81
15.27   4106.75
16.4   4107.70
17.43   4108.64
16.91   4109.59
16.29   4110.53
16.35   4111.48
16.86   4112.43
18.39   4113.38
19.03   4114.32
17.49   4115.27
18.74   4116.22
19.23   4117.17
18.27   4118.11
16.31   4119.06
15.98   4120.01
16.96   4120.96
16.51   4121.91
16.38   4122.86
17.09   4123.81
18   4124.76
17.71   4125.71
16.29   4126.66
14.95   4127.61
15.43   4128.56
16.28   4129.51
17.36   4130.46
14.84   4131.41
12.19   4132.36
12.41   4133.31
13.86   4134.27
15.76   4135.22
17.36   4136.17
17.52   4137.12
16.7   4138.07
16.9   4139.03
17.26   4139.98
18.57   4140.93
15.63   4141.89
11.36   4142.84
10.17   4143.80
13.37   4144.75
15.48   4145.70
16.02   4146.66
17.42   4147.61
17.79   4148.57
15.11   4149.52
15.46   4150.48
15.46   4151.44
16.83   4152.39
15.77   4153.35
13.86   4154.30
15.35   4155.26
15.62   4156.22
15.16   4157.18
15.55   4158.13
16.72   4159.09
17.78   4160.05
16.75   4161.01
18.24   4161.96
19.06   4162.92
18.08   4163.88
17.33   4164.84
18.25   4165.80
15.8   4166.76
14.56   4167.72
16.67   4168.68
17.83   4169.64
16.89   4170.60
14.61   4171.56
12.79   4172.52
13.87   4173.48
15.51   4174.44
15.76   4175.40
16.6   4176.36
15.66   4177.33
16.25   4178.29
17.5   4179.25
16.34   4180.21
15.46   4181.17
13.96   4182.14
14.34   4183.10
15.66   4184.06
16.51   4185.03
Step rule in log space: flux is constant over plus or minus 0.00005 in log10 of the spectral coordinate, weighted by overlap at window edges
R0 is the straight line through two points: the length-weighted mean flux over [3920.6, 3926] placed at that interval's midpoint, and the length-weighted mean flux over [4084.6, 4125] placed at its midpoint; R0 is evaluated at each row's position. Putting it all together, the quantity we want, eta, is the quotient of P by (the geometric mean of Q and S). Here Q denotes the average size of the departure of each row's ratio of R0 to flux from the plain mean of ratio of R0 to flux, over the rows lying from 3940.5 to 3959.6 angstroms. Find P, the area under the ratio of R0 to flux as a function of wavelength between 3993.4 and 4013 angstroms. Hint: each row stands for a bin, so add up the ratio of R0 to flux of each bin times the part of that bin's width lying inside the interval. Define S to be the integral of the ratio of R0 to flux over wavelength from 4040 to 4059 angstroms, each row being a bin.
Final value 7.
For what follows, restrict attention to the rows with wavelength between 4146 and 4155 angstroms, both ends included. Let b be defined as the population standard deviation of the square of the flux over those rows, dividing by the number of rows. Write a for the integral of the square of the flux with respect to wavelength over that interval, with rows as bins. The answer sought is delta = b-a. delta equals -2262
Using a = 2299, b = 37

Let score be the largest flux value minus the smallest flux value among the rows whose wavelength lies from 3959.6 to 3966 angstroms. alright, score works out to 6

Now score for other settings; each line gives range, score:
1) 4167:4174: 5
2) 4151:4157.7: 3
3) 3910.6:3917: 2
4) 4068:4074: 8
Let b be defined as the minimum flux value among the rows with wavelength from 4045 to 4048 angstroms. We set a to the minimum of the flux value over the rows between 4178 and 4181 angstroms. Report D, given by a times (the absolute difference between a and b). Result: 170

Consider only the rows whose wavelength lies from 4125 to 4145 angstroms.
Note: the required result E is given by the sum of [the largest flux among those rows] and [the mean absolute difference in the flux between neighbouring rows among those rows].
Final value 20.1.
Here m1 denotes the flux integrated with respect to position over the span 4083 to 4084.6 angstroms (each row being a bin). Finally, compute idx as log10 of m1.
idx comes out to 1.37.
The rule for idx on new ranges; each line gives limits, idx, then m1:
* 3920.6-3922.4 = 1.16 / 15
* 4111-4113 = 1.52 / 33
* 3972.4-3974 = 1.08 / 12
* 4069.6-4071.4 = 1.43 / 27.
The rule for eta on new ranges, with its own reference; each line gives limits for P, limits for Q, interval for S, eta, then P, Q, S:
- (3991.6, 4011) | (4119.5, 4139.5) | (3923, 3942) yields 8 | 16.1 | 0.098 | 41.2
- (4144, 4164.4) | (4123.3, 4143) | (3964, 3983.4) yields 11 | 23.9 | 0.126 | 37.5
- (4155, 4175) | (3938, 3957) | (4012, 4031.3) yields 11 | 23.8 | 0.267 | 16.2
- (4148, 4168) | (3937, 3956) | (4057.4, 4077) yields 9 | 23.1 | 0.289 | 21.4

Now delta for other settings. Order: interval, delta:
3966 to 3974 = -156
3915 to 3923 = -772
